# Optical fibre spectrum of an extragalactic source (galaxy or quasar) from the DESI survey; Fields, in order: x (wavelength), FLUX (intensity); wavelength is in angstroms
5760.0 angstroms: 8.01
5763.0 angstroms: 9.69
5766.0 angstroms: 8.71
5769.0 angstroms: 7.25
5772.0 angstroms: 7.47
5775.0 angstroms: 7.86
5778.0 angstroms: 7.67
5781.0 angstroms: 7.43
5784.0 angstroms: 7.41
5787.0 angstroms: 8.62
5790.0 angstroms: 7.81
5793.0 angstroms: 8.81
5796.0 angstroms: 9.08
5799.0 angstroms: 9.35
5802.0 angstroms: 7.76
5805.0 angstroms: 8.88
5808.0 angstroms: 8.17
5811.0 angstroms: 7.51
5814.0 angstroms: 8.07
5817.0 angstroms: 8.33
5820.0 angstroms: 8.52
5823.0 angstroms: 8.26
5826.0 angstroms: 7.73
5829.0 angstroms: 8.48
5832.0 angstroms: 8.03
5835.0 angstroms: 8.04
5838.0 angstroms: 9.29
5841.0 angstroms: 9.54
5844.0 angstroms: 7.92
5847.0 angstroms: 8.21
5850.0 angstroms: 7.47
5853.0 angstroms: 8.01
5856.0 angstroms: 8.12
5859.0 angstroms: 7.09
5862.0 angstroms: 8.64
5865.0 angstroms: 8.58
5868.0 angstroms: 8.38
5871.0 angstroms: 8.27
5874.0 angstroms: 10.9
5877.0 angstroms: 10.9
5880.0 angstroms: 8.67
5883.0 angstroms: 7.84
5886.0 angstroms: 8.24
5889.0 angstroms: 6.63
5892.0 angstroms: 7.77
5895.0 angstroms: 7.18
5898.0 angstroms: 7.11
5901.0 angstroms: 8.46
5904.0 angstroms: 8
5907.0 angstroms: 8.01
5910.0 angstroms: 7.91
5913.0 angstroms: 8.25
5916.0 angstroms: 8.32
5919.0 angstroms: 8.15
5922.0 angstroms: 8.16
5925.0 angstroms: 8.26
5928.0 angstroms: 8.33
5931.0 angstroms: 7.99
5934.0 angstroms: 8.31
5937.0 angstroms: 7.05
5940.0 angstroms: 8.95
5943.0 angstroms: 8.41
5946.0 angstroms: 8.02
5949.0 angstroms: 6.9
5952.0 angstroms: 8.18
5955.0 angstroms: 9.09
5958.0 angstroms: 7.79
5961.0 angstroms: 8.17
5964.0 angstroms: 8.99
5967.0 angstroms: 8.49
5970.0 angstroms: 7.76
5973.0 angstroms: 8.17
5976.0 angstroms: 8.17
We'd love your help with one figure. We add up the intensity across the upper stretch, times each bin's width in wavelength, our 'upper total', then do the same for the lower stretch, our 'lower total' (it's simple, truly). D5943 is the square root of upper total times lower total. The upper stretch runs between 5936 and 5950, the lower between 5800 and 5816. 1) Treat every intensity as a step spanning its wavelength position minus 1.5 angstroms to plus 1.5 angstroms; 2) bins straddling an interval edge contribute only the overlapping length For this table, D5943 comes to 120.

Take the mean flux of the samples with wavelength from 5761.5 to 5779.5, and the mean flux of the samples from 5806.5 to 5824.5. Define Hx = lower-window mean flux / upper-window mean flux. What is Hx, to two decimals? 1.00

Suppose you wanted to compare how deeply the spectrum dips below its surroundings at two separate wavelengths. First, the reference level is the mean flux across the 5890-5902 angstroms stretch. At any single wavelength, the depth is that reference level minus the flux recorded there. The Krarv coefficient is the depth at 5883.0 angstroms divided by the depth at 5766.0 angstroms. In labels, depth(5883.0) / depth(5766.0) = 0.2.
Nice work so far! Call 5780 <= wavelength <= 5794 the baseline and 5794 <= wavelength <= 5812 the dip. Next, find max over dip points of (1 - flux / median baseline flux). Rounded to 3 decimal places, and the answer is 0.038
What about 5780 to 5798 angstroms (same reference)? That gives 0.051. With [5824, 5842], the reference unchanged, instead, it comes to 0.010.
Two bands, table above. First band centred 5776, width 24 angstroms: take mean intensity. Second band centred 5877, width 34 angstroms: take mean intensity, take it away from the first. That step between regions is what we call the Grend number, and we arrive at -0.8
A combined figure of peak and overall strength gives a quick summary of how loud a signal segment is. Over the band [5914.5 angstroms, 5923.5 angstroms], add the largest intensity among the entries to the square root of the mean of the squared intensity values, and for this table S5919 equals 16.5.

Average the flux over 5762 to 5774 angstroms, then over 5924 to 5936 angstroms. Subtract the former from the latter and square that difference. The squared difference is 0.00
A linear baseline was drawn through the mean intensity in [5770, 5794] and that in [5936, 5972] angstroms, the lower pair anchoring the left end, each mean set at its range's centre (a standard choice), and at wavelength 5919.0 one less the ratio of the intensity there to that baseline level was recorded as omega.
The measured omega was -0.01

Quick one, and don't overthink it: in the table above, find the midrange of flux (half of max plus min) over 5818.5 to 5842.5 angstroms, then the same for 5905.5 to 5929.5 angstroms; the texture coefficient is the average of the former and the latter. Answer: 8.38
